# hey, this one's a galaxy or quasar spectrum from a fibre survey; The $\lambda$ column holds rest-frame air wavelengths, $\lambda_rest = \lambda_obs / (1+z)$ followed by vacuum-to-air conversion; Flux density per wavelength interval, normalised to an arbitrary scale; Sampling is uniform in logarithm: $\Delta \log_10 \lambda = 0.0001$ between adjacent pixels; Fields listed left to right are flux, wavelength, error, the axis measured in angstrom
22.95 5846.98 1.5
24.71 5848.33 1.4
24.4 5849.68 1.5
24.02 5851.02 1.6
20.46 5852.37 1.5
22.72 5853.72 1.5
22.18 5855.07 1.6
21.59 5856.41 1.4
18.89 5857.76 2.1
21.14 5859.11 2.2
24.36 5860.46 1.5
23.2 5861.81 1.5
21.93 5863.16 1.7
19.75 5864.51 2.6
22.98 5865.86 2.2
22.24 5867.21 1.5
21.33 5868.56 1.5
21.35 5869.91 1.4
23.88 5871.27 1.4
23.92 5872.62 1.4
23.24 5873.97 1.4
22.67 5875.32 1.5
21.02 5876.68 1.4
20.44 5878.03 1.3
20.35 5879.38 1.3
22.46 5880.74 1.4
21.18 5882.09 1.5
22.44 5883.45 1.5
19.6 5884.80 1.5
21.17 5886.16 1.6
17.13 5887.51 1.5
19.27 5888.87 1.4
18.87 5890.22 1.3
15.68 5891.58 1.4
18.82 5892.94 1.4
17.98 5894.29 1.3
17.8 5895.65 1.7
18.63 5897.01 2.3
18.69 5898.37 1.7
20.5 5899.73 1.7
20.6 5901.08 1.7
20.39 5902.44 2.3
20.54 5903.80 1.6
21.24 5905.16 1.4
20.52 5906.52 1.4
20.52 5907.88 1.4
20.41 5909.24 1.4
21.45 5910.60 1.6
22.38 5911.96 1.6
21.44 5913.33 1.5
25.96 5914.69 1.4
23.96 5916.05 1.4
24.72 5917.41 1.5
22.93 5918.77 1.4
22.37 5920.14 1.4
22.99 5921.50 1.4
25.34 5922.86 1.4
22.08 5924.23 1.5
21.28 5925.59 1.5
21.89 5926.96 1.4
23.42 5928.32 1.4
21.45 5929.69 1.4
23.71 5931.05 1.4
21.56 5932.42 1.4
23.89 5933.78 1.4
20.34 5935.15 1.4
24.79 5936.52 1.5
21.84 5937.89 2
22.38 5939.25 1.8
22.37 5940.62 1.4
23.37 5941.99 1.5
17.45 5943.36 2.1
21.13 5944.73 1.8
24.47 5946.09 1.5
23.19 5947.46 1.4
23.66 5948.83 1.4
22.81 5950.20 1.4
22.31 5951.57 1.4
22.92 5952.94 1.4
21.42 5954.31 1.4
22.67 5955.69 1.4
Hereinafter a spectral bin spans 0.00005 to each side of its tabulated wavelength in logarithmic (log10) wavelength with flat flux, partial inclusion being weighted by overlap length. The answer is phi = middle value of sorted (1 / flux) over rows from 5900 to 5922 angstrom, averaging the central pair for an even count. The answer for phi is 0.0466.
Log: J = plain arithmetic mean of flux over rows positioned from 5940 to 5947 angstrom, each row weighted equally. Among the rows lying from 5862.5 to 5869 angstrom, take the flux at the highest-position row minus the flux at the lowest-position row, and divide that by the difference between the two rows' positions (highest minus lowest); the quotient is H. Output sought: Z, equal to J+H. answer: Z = 21.6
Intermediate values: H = -0.11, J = 21.8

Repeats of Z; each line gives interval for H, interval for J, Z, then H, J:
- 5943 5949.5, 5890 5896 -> 19.0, 1.14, 17.8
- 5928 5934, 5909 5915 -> 22.4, 0.09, 22.3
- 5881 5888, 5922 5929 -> 22.1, -0.75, 22.8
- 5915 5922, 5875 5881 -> 21.2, -0.18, 21.4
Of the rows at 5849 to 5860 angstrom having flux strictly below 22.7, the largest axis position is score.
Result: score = 5859.11 angstrom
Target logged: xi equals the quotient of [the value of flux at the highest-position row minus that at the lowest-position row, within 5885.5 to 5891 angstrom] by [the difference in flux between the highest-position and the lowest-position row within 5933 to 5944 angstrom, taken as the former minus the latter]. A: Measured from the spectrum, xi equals 0.4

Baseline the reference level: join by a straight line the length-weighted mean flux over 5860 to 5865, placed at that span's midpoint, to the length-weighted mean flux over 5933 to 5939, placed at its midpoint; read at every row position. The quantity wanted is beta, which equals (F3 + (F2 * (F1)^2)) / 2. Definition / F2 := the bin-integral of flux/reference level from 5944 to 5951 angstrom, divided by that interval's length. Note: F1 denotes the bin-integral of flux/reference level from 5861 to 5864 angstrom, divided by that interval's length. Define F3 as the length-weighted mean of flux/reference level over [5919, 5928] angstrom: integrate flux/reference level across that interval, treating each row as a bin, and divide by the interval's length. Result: 1.02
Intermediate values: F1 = 1.01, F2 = 1.01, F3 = 1.00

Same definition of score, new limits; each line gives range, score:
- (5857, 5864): 5863.16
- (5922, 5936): 5935.15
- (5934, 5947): 5944.73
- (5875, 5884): 5883.45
